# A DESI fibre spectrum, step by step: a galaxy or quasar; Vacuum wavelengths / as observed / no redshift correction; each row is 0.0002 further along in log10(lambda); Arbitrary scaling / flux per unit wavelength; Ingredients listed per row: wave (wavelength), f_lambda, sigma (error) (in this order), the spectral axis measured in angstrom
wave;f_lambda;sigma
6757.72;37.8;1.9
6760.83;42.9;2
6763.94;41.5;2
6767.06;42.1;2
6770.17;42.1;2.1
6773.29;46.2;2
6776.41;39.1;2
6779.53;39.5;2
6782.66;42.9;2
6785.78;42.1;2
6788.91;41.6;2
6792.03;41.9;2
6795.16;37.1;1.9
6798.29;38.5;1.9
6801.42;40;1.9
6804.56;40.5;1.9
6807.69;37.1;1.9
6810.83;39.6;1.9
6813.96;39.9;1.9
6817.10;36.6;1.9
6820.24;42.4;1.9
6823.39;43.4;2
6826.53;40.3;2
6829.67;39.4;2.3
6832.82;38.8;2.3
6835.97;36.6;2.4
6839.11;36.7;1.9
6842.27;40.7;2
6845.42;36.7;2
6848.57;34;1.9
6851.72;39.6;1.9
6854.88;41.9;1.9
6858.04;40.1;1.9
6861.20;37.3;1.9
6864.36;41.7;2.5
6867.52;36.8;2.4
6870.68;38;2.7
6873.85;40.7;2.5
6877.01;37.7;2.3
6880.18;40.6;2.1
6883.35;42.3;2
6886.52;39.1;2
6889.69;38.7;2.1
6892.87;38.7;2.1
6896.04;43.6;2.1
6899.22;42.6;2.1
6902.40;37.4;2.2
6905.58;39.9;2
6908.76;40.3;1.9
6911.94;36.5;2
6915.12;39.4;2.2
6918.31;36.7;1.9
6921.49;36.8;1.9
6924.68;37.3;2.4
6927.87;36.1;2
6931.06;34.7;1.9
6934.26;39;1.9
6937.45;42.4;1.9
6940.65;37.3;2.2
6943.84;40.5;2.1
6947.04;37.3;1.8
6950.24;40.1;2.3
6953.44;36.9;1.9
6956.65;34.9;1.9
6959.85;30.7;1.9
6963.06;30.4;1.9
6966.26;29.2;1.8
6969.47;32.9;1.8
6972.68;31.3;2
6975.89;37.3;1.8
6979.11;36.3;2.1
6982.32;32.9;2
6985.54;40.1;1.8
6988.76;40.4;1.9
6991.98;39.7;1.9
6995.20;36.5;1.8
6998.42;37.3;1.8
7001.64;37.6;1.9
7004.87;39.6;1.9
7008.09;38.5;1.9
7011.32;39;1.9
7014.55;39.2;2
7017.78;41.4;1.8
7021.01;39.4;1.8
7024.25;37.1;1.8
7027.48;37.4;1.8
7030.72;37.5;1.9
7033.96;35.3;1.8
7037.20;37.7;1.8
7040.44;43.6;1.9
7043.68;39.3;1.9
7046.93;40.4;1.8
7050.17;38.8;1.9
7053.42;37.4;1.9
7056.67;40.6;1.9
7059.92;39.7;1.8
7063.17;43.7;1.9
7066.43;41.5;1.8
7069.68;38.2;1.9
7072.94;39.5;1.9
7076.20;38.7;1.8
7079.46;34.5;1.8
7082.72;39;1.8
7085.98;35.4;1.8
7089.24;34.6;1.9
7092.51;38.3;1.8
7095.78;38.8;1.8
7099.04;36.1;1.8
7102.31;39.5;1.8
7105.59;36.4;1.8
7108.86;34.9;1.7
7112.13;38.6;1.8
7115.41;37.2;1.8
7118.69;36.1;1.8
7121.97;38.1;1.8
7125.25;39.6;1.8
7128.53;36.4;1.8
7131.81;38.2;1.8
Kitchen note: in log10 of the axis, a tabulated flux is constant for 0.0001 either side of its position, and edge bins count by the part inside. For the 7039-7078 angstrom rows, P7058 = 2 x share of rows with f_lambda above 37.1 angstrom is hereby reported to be 2.0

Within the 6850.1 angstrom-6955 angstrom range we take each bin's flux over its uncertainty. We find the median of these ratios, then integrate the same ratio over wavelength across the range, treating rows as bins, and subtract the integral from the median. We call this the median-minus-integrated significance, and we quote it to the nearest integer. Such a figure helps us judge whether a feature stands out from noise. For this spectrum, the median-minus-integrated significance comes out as -1957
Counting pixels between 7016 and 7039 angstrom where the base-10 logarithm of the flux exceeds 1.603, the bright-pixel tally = 1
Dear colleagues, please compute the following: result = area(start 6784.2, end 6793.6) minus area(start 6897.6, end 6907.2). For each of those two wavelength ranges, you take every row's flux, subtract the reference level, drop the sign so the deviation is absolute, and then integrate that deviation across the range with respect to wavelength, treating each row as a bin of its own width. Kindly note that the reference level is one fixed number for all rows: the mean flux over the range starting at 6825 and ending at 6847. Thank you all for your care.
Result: 11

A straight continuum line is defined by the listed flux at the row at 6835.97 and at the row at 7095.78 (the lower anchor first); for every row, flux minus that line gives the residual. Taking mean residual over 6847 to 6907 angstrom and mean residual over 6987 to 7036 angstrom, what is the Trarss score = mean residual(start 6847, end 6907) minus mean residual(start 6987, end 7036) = 2.3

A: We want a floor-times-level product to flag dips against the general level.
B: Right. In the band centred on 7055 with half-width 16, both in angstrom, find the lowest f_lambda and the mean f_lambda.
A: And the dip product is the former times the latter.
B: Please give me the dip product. 1508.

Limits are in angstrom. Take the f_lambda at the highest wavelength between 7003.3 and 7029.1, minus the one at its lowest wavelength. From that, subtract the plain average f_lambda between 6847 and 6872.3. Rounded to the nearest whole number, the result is -41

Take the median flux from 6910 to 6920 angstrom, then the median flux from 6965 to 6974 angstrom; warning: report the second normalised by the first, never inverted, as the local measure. 0.853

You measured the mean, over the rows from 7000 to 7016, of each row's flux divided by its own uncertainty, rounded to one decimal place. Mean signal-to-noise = 20.2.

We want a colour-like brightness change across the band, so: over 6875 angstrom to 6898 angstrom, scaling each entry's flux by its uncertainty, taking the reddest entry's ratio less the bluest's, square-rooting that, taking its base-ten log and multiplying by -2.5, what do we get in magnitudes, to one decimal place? -0.8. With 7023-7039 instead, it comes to 0.6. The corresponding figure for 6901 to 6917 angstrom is 0.1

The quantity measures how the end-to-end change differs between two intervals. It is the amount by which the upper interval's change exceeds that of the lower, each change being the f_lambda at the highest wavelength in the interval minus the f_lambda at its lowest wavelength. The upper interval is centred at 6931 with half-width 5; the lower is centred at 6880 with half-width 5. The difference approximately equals -1.7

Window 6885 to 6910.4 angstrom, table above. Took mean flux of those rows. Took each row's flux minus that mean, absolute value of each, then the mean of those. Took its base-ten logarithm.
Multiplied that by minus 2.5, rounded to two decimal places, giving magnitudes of -0.51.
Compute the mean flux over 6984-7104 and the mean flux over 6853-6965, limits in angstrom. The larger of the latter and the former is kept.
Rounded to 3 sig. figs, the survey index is 38.7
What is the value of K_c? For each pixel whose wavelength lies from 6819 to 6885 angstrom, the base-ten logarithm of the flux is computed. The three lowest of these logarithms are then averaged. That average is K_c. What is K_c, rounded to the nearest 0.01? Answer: 1.55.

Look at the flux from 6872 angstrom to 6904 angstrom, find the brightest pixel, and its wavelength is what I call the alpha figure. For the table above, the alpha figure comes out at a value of 6896.04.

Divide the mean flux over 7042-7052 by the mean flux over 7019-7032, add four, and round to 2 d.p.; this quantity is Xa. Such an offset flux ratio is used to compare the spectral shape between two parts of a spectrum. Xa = 5.04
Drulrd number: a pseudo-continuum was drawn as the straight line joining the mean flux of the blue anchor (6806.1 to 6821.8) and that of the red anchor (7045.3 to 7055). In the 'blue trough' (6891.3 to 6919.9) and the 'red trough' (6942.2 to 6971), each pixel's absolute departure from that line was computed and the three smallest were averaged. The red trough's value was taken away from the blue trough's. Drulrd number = -0.91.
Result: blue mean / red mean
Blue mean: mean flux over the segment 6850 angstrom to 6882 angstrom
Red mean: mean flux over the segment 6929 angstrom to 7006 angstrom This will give 1.08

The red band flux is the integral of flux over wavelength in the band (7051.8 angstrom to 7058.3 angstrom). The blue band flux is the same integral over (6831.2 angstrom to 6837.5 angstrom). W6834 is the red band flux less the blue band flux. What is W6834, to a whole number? 16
